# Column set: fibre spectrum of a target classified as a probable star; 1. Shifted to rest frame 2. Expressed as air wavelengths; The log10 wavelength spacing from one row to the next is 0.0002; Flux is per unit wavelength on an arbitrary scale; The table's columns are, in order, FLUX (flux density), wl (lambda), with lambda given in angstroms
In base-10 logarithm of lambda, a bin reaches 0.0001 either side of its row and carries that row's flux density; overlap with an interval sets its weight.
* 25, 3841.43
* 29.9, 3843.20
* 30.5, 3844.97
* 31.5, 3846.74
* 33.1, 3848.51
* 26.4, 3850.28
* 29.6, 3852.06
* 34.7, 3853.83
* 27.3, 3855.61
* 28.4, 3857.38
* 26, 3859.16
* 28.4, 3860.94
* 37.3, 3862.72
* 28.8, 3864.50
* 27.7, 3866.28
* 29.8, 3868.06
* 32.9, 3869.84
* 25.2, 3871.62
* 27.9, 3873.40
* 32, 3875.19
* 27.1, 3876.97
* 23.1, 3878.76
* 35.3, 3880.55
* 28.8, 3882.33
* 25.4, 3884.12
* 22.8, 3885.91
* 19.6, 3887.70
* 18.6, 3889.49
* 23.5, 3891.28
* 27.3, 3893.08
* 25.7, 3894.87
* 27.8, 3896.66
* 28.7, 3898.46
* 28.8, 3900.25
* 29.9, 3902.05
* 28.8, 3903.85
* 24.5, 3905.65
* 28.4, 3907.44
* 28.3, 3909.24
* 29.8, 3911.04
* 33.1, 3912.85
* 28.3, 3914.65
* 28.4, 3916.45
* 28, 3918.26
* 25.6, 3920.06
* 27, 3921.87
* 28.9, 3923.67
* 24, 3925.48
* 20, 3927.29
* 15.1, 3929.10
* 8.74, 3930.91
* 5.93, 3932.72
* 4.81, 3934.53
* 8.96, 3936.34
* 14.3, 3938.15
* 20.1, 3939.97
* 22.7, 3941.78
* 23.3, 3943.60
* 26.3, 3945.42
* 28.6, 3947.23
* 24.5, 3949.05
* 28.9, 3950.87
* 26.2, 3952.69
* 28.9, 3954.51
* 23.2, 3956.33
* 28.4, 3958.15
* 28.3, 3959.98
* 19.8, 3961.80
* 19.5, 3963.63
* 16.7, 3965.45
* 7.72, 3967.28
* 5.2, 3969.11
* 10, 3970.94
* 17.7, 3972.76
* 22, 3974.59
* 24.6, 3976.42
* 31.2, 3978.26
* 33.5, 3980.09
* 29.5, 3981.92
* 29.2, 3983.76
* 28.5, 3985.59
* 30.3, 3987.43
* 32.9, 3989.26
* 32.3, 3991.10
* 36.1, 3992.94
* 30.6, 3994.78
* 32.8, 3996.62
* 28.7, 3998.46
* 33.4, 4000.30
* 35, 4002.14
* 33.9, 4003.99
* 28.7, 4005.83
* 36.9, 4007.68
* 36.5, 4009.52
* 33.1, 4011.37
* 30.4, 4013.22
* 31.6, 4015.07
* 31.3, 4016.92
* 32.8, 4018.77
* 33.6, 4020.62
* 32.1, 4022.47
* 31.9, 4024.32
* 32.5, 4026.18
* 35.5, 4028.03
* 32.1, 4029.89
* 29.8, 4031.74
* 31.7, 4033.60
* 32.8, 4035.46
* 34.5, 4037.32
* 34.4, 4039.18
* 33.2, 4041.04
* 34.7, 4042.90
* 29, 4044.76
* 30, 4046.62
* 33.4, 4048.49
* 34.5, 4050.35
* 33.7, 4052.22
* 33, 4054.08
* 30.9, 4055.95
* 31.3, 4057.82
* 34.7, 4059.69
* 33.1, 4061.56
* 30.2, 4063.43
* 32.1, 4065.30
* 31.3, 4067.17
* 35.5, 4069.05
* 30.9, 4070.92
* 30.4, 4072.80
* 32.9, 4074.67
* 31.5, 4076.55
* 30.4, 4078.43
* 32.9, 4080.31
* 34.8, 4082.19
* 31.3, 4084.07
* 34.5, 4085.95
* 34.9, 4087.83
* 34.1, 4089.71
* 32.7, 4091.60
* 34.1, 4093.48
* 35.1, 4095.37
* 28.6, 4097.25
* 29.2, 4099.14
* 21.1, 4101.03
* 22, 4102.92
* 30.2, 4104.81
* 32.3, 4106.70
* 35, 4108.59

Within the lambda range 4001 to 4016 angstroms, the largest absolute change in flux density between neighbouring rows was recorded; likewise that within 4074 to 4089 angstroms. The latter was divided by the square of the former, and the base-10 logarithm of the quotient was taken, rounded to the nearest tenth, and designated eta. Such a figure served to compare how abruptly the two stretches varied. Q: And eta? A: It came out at -1.3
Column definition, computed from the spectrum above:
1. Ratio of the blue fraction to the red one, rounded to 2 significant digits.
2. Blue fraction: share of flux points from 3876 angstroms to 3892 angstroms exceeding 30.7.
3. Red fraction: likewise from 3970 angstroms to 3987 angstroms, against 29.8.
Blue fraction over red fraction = 0.50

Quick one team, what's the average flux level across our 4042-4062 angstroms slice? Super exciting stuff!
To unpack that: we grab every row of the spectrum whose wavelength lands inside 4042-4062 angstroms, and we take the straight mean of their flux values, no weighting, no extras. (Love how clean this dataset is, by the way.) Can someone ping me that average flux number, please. 32.6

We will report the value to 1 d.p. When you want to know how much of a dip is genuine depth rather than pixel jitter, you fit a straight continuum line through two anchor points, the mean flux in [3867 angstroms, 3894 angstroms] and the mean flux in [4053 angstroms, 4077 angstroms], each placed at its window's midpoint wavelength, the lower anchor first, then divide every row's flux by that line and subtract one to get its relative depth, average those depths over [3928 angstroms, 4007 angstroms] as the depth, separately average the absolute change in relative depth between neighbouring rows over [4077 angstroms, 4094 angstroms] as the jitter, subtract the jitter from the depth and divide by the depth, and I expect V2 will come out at 1.3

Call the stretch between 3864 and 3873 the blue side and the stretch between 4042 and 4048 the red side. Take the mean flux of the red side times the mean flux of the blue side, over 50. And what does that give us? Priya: 18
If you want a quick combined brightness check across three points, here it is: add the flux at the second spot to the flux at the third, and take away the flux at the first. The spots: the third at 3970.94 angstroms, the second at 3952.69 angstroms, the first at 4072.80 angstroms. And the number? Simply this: 6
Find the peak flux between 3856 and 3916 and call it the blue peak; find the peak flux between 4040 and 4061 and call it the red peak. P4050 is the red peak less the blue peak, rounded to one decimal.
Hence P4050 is -2.6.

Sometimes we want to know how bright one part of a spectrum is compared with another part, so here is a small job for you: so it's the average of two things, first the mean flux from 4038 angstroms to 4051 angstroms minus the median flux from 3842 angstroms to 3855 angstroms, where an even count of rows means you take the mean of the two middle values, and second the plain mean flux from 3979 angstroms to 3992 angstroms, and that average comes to 16.6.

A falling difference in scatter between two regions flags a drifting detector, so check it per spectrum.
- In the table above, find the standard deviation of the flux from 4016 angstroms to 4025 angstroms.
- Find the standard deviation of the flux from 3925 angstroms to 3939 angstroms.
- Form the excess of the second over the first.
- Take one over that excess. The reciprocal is 0.2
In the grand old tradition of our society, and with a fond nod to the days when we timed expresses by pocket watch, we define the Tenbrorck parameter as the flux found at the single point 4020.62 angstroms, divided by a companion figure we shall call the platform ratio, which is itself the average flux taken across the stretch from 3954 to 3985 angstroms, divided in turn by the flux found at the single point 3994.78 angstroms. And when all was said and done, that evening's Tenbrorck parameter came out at 47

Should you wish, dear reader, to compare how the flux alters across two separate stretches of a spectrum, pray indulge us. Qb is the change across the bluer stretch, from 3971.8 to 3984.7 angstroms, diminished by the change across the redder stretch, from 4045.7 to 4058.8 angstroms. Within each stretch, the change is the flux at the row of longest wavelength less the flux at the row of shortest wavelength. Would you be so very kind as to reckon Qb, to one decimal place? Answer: 10.2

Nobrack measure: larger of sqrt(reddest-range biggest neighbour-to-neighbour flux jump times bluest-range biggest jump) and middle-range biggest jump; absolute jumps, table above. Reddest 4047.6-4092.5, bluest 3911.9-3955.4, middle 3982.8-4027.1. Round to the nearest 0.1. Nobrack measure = 8.2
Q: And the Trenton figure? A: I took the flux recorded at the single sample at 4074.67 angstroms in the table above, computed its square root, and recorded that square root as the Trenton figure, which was 5.74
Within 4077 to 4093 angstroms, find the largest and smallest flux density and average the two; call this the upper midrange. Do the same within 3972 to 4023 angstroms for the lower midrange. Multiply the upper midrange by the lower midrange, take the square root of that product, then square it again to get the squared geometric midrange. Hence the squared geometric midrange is 891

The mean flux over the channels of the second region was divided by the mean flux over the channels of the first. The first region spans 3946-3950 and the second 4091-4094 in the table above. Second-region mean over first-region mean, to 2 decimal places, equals 1.26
